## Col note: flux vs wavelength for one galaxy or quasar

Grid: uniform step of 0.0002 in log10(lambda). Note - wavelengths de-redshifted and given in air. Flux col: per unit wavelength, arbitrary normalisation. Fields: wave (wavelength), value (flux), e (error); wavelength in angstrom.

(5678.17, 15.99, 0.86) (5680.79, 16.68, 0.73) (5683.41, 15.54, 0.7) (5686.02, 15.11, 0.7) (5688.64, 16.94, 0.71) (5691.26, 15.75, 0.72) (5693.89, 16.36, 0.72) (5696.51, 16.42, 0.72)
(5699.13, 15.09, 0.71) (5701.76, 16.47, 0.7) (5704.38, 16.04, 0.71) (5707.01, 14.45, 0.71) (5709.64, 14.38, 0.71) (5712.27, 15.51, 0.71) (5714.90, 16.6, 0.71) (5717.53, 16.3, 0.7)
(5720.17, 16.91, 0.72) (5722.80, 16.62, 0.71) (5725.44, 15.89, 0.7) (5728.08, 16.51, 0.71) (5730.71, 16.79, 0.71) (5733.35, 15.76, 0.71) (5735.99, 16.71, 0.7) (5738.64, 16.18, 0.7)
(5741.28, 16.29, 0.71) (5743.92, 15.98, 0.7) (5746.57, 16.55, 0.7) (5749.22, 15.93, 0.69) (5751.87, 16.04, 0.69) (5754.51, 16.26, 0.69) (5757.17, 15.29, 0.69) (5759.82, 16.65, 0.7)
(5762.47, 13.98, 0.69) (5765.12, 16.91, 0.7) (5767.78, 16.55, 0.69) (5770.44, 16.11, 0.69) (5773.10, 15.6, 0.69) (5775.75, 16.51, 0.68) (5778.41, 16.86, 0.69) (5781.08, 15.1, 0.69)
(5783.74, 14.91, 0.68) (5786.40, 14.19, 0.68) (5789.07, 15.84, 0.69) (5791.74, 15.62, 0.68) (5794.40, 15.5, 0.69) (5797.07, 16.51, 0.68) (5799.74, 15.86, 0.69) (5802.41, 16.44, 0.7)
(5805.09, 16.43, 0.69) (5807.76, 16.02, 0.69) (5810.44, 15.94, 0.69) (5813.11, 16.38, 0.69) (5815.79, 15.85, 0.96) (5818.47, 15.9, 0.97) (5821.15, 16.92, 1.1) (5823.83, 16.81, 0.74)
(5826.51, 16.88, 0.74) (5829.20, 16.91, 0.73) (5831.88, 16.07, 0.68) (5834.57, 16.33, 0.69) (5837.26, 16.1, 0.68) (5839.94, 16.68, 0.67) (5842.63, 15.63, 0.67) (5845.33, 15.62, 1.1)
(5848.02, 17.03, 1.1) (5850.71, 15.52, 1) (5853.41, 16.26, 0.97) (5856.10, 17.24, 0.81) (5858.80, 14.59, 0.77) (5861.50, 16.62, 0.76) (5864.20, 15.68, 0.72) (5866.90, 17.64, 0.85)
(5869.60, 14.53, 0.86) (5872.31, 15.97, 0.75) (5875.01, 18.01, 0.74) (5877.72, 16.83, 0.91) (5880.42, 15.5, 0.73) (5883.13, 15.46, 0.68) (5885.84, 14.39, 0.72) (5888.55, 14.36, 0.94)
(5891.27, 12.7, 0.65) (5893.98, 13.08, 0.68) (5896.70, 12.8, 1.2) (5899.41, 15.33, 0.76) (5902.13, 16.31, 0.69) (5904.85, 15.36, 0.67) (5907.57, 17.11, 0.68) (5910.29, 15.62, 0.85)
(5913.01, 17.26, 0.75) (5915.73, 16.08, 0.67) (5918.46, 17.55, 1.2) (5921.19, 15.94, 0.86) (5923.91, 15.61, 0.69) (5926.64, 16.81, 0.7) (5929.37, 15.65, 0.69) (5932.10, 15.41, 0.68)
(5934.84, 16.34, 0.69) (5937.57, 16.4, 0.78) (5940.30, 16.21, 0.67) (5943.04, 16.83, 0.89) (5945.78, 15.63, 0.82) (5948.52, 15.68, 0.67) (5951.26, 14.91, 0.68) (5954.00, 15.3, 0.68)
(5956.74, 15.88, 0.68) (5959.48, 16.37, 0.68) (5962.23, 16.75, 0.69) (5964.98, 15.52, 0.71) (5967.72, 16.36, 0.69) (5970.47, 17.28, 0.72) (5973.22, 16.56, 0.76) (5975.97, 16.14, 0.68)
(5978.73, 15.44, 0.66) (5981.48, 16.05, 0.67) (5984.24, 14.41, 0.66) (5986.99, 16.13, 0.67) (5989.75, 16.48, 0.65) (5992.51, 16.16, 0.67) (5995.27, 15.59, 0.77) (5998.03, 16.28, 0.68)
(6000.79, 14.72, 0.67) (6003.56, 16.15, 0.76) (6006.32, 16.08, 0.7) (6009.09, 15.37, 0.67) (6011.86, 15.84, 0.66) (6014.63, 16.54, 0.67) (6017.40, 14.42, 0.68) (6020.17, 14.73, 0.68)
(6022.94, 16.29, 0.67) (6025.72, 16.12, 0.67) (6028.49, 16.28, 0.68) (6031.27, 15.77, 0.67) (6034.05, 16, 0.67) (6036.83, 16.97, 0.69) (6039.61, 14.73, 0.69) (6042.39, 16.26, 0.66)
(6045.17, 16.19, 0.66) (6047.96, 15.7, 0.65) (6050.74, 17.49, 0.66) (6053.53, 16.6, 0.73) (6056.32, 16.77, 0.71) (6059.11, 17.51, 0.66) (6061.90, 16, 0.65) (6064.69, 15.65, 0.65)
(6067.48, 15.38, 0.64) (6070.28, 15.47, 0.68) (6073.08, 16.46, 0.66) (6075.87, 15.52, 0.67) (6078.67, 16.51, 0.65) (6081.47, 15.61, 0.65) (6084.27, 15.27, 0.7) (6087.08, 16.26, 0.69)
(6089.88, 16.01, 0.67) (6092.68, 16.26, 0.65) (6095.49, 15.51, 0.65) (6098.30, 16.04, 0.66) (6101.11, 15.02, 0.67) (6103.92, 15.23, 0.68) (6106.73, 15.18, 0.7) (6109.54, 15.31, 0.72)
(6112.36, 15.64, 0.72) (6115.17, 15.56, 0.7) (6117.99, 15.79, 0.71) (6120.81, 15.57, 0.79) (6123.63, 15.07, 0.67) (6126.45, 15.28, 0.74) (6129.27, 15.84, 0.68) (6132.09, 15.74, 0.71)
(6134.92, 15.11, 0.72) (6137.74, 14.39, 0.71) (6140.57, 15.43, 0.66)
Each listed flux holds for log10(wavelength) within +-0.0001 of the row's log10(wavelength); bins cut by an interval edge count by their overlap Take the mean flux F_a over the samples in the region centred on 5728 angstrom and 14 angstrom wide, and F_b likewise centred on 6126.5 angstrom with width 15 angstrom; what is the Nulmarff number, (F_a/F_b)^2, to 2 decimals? 1.11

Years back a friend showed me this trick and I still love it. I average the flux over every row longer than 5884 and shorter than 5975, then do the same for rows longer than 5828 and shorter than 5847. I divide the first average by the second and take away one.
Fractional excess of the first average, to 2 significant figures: -0.028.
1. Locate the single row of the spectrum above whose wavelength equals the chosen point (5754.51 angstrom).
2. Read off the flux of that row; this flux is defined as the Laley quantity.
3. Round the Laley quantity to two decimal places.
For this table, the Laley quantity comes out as 16.26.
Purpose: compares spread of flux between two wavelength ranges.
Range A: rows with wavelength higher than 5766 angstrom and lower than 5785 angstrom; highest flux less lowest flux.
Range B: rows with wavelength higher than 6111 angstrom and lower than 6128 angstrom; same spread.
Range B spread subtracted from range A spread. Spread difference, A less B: 1.2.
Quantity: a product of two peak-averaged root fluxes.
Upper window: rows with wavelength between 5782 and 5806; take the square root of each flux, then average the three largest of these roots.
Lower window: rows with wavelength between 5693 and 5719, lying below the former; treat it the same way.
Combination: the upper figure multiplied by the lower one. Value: 16.5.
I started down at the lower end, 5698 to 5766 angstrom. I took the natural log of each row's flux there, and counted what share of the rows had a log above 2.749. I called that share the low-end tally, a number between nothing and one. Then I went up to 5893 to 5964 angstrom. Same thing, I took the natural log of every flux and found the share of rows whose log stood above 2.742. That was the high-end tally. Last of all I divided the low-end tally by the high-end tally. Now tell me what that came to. 1.05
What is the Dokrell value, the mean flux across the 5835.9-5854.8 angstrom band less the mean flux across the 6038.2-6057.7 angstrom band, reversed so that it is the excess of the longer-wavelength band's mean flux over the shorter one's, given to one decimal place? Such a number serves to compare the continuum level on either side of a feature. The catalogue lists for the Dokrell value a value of 0.1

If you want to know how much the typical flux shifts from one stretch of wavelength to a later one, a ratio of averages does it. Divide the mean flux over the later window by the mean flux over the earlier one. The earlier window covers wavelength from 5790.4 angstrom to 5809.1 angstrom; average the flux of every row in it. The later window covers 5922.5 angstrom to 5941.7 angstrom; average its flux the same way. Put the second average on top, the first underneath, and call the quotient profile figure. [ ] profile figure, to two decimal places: 1.00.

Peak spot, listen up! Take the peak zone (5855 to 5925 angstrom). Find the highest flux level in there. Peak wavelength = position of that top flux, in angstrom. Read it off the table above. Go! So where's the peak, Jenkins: 5875.01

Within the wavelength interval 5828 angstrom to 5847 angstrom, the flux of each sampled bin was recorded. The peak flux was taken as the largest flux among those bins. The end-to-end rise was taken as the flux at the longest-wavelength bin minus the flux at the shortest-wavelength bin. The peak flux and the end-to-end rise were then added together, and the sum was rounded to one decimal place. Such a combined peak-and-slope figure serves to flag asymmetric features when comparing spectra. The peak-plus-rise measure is 15.6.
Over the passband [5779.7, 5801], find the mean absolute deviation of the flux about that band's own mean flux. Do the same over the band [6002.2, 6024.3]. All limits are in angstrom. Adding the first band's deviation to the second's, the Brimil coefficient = 1.2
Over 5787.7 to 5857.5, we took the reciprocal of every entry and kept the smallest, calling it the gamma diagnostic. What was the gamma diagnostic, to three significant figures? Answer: 0.0580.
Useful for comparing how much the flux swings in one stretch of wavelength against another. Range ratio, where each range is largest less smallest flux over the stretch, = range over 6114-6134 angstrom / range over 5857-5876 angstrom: 0.22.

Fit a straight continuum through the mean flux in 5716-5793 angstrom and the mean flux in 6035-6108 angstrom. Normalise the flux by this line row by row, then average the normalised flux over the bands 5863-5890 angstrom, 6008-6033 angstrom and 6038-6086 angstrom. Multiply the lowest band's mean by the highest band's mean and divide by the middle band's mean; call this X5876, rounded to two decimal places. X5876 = 1.01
